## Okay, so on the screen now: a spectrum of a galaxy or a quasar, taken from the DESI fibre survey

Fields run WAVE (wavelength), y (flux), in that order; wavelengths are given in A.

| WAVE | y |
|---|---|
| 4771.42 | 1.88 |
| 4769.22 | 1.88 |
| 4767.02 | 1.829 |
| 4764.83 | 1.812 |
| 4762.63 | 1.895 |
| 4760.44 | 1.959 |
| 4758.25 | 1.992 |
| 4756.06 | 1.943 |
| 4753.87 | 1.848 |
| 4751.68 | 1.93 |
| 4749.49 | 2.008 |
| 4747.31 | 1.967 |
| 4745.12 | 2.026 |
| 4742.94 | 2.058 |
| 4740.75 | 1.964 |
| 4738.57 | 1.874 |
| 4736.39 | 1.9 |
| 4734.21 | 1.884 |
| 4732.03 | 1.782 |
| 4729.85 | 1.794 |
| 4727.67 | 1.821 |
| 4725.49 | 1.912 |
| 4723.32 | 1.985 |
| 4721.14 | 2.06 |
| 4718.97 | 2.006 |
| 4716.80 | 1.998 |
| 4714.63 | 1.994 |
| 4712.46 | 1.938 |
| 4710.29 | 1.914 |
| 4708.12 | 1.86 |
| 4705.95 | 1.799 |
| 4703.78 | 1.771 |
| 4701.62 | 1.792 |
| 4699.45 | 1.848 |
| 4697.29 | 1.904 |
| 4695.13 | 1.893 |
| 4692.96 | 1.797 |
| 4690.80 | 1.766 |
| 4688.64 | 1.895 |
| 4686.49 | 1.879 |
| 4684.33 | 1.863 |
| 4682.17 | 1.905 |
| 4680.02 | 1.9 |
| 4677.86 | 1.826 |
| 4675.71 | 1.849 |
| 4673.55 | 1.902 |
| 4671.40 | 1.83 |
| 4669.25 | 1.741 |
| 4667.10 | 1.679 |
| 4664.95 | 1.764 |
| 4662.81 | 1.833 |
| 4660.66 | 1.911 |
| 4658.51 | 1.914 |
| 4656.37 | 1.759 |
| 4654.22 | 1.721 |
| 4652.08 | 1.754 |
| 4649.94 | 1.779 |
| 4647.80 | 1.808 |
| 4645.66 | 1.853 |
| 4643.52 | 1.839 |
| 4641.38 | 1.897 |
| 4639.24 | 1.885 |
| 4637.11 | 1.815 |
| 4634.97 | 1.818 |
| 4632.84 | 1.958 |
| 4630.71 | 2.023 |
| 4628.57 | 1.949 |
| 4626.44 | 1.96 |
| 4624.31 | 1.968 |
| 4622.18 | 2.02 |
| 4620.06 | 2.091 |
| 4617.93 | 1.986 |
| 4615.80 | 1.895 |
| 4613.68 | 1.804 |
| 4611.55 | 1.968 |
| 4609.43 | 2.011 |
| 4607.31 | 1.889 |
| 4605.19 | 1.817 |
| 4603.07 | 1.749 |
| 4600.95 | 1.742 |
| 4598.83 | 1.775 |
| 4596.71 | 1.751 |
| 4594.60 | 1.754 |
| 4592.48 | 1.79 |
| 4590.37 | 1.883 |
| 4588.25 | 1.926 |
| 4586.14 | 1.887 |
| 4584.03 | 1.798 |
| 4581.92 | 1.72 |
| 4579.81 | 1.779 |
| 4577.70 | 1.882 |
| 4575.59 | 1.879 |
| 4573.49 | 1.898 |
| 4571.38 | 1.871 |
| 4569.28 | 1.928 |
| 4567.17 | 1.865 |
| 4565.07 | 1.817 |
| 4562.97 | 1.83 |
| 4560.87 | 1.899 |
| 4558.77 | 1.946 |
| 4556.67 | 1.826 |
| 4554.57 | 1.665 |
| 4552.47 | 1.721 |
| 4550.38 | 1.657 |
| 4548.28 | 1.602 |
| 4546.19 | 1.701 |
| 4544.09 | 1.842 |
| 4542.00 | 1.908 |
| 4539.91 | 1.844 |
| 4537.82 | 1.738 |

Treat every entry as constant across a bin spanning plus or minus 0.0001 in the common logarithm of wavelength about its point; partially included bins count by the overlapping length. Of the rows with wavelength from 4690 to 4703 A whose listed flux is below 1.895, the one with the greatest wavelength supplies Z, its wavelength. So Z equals 4701.62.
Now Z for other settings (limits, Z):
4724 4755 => 4753.87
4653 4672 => 4671.40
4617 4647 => 4645.66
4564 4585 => 4584.03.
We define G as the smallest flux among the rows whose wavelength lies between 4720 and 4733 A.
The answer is 1.782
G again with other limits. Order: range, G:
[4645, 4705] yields 1.679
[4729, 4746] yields 1.782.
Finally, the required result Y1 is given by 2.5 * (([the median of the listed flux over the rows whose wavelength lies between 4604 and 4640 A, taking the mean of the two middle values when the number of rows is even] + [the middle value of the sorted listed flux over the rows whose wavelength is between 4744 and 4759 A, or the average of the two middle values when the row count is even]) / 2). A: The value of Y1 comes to 4.91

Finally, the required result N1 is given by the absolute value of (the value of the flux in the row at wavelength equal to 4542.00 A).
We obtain 1.91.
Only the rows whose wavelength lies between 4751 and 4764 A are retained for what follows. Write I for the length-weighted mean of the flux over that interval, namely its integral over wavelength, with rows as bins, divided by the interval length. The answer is 1.93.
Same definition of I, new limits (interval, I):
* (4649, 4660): 1.79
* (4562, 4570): 1.86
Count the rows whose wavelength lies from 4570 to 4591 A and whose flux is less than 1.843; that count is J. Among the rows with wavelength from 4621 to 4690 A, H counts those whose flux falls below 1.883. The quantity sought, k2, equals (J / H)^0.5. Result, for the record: 0.4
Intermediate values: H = 18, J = 3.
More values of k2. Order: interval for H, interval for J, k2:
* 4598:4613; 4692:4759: 1.3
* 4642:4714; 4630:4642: 0.3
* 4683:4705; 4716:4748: 0.7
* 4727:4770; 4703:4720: 0.5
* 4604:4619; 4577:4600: 1.9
